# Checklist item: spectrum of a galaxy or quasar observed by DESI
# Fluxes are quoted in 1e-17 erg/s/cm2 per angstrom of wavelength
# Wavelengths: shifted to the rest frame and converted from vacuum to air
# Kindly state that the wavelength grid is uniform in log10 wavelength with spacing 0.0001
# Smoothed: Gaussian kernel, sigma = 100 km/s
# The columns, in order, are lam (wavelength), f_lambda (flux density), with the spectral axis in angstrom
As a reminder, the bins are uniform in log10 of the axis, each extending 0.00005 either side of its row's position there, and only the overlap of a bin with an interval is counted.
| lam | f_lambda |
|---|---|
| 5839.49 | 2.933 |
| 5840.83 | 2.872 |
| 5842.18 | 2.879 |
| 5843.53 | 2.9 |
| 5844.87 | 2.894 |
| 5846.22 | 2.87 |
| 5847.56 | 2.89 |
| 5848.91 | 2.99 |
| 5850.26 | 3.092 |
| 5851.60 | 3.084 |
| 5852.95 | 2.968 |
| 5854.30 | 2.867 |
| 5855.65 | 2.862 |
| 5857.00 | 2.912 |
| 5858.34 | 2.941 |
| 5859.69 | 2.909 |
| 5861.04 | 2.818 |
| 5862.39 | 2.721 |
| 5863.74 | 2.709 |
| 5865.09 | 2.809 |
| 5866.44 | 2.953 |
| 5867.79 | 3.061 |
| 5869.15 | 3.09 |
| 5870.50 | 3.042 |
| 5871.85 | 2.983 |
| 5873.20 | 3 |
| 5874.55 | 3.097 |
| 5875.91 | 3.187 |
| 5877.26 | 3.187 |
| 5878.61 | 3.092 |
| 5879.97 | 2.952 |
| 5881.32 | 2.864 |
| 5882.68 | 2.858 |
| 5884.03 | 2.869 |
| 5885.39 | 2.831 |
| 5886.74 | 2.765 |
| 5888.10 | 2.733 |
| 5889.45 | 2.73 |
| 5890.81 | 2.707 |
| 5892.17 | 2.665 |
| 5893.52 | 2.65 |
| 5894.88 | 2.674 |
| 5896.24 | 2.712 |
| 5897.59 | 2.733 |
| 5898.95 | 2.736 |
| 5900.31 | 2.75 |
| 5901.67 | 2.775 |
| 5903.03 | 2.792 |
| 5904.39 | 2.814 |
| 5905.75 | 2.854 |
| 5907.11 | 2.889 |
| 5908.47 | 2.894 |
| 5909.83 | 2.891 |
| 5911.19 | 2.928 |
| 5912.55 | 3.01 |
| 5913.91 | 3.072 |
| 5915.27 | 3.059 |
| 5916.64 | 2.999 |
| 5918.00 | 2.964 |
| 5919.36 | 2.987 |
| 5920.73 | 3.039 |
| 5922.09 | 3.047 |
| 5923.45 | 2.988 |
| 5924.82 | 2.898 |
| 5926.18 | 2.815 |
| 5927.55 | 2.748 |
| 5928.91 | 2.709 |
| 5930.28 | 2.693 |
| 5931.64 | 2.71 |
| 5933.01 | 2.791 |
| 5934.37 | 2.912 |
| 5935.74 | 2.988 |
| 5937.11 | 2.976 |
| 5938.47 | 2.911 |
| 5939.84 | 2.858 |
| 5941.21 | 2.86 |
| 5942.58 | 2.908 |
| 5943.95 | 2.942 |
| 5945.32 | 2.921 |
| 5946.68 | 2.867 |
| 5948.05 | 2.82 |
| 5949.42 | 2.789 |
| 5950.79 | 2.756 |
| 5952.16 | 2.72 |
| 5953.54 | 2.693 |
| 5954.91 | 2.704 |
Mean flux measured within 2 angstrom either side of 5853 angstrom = 2.97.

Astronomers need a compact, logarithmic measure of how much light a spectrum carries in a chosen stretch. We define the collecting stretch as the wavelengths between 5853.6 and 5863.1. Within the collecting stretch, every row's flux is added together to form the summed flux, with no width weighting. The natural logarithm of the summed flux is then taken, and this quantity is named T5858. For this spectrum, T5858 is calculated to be 3.00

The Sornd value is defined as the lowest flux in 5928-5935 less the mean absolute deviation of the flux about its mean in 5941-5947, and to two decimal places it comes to 2.66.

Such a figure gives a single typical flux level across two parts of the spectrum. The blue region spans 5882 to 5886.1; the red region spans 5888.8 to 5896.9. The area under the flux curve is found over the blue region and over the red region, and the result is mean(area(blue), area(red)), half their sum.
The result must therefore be 16.7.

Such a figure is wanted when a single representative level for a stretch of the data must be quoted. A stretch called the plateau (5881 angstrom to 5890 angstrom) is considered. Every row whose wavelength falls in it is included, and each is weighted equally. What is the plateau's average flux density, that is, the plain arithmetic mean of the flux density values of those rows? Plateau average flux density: 2.81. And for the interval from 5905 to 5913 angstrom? 2.91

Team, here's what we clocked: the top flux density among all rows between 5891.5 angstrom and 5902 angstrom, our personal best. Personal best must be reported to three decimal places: 2.775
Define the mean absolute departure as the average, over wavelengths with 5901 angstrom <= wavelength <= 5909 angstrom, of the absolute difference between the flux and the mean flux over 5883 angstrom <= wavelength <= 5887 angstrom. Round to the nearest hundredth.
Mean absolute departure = 0.04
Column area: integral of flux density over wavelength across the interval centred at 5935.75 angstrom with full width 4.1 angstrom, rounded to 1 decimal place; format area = 12.1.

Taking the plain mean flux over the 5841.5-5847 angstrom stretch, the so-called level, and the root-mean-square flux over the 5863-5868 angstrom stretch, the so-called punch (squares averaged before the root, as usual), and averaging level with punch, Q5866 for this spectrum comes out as 2.89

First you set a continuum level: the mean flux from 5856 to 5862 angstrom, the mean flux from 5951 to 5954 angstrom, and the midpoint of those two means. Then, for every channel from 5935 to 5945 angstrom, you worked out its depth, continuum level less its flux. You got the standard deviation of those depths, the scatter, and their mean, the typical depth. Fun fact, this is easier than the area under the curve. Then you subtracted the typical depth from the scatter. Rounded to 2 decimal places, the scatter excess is 0.17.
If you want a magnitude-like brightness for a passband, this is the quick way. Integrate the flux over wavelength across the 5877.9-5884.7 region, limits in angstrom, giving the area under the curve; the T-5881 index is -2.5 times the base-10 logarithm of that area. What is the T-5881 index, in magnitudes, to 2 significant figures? -3.2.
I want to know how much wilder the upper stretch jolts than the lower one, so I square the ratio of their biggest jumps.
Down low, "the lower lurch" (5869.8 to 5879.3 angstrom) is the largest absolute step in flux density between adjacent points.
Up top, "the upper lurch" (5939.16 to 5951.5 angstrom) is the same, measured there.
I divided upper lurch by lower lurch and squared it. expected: 0.31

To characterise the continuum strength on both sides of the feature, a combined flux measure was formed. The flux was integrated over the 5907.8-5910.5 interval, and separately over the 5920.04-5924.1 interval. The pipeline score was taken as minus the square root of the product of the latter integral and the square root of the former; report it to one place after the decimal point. -5.9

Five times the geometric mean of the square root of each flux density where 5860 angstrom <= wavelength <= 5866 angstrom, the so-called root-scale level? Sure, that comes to 8.31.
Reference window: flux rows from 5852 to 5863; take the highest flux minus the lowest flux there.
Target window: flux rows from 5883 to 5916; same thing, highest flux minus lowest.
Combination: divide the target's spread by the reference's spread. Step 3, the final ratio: 1.7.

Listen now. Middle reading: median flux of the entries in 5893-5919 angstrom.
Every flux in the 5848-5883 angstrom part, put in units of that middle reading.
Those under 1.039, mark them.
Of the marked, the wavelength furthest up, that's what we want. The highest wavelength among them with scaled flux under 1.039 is 5882.68 angstrom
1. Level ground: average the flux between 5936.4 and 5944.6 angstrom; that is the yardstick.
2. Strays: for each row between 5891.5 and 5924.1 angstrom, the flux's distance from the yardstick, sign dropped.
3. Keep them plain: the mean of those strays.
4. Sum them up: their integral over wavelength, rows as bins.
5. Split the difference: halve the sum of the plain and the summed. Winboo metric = 2.0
